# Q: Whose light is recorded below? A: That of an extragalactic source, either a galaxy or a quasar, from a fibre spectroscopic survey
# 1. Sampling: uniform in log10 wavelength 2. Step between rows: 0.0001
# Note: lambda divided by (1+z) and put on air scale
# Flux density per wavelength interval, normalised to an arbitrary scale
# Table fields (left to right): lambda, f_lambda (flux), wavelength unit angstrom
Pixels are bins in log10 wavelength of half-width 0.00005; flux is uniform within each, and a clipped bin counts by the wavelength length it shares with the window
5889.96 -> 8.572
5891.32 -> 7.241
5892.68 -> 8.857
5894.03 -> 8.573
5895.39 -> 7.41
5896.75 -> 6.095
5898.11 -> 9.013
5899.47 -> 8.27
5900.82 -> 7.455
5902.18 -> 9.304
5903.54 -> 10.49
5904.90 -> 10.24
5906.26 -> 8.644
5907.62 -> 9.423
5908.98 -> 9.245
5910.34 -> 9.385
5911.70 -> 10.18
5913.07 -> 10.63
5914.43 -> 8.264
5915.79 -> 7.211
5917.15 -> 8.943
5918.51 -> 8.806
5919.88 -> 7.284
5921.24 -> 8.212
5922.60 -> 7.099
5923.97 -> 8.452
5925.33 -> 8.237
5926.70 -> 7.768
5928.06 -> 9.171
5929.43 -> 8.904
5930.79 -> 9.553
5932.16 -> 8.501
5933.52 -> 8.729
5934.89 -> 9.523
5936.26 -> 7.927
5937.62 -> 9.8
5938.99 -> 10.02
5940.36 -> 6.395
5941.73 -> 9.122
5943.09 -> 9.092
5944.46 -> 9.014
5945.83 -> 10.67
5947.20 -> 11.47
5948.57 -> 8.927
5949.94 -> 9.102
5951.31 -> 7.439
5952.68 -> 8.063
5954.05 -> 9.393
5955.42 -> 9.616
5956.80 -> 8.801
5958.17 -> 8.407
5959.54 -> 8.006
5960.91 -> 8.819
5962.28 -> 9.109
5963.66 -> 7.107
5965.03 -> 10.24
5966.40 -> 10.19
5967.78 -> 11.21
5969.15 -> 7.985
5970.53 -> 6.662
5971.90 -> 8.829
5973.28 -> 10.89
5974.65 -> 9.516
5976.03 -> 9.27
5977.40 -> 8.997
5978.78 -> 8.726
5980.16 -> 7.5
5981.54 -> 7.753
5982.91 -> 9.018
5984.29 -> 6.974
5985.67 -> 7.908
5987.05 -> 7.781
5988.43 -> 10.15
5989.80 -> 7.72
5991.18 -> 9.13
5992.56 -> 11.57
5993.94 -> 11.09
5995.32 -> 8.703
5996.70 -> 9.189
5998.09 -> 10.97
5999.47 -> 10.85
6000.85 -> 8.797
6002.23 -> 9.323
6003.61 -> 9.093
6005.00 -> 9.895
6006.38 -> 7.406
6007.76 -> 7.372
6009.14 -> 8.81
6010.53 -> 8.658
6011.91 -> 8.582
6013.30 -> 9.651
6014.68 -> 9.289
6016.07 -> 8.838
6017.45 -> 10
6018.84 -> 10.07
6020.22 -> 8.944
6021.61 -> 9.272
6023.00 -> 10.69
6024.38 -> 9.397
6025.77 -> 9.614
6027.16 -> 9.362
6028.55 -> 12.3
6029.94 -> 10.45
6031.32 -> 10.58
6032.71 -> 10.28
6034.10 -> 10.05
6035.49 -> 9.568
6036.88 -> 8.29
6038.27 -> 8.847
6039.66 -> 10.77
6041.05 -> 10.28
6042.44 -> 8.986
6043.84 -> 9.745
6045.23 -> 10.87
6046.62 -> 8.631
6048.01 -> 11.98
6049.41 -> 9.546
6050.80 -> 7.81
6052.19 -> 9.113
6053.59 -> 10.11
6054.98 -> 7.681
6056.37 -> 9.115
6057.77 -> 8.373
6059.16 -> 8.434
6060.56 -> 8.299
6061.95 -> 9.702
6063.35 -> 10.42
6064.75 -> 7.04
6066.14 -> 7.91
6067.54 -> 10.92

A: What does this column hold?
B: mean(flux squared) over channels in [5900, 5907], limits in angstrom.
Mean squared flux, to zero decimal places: 86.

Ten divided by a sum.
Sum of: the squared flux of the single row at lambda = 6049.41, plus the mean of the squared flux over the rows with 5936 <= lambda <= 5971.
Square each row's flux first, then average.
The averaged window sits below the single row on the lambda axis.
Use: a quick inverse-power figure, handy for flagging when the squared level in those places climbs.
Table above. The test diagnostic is 0.058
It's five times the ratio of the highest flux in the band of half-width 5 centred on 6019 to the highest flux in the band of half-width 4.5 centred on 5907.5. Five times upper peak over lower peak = 5.10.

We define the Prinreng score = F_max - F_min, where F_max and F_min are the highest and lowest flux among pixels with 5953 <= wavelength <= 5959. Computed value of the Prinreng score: 1.2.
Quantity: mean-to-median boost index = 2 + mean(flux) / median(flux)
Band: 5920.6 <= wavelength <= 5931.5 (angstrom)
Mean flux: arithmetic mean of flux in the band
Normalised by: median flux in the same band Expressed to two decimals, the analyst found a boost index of 3.01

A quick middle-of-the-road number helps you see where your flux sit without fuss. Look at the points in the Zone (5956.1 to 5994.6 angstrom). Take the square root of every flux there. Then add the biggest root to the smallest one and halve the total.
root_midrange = 2.99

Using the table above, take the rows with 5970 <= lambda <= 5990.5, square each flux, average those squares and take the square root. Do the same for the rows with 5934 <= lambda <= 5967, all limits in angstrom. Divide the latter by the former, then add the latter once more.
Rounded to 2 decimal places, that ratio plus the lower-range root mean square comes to 10.14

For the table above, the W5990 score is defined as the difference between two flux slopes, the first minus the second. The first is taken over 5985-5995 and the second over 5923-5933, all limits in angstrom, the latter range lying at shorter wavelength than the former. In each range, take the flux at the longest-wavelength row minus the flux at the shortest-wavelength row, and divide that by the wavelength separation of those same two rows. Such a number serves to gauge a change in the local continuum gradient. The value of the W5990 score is 0.38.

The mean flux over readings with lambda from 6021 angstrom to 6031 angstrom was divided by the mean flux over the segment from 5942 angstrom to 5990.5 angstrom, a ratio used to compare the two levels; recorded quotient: 1.15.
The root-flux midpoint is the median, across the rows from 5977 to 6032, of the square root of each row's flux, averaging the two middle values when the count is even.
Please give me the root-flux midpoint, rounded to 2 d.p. 3.03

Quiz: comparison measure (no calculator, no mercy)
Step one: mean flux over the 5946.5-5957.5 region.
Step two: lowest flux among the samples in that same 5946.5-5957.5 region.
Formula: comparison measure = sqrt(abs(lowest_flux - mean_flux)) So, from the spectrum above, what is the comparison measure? 1.29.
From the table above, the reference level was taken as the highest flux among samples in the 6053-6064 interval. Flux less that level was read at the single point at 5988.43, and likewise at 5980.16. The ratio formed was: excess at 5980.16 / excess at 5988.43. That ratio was 11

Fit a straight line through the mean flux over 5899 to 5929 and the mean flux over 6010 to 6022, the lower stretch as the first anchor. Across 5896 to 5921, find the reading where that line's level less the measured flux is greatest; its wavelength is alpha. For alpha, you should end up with 5896.75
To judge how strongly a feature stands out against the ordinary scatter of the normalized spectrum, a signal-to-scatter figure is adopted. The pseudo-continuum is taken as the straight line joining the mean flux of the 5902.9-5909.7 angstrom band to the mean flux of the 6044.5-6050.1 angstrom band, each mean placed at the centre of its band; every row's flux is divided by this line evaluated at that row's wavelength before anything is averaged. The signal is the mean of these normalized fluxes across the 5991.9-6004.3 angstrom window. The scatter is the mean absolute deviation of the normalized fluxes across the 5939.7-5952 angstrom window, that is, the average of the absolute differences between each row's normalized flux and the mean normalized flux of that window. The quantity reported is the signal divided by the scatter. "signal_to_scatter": 10.1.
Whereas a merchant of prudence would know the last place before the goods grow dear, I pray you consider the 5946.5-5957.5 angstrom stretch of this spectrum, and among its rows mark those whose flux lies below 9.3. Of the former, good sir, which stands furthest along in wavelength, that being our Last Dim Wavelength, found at 5956.80 angstrom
